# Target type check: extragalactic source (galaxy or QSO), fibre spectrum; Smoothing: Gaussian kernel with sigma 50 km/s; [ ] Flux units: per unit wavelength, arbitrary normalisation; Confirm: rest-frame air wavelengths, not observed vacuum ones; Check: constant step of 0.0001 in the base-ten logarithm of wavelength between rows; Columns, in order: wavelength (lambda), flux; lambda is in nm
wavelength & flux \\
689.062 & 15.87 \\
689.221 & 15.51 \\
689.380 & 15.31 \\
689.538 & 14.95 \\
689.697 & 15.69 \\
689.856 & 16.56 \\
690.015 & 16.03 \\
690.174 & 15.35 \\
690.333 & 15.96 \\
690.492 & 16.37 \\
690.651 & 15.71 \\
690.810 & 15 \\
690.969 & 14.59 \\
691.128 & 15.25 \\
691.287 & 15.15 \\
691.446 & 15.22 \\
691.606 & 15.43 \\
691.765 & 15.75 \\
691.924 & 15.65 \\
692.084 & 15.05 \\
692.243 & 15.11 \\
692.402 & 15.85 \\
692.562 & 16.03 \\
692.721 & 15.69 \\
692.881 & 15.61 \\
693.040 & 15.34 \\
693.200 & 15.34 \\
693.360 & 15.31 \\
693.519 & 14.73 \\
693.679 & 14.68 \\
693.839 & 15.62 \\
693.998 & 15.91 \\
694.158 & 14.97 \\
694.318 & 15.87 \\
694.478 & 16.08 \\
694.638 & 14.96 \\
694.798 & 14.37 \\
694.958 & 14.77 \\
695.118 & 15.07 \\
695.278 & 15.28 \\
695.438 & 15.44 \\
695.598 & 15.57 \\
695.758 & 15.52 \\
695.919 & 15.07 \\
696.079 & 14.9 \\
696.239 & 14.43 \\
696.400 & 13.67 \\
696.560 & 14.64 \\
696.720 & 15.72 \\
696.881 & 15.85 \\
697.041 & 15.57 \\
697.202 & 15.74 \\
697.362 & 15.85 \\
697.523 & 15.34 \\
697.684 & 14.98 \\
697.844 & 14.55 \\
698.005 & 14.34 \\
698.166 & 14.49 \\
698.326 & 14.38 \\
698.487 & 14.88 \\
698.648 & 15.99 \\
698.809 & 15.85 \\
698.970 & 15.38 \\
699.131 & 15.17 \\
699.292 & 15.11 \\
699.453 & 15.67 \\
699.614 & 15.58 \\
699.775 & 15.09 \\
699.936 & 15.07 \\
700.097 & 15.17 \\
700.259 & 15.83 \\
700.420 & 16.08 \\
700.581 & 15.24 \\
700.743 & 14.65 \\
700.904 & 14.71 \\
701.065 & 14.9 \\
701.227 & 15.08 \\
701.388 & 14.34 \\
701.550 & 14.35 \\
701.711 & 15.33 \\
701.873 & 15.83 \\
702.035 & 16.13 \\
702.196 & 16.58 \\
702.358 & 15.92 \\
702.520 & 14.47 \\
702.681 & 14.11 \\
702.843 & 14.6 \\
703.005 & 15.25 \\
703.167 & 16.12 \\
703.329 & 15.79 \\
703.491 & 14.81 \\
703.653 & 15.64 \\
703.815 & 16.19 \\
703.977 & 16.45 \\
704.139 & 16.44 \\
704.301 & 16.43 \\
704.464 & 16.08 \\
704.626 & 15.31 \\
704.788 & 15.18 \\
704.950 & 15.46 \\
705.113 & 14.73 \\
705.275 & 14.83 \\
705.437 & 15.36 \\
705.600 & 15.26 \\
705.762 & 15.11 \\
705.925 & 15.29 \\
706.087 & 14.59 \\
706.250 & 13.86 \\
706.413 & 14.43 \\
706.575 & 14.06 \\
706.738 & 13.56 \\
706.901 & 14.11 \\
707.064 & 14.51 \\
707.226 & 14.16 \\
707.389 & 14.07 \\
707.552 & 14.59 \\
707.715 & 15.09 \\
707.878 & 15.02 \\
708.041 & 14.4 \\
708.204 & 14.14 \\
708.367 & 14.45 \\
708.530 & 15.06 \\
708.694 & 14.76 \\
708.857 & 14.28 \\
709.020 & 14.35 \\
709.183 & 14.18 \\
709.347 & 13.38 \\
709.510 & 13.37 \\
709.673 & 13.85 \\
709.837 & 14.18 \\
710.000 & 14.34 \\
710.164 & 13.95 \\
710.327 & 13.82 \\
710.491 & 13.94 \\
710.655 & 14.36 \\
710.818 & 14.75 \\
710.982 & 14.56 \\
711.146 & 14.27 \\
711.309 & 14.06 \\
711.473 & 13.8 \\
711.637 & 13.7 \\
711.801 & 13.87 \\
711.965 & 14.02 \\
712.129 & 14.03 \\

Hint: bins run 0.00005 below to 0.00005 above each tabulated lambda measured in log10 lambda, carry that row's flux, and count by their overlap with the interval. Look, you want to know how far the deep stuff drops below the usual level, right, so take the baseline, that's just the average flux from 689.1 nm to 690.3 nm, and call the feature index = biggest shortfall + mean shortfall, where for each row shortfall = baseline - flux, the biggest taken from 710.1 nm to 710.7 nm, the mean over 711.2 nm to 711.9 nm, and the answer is 3.6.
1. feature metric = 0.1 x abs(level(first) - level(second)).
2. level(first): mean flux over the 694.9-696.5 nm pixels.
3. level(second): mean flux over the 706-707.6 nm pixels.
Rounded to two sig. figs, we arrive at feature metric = 0.078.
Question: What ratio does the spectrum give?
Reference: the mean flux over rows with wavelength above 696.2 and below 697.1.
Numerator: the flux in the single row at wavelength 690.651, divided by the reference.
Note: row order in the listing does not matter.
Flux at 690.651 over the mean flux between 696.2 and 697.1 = 1.05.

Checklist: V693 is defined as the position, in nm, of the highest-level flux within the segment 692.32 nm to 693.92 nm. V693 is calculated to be 692.562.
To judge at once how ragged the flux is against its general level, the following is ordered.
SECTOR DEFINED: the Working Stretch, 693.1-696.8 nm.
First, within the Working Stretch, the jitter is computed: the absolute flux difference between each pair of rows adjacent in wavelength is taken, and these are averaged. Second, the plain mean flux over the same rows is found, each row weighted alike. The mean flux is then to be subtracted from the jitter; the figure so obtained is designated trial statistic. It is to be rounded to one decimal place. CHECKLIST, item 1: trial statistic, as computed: -14.6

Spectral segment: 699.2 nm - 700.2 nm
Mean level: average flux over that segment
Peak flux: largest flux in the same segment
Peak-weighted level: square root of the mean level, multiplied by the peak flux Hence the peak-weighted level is 61.3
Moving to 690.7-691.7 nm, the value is 60.0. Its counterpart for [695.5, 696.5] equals 60.0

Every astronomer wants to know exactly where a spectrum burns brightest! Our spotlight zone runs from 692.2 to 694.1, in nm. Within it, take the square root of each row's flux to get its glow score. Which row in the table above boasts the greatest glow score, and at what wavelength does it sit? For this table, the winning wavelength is 692.562 nm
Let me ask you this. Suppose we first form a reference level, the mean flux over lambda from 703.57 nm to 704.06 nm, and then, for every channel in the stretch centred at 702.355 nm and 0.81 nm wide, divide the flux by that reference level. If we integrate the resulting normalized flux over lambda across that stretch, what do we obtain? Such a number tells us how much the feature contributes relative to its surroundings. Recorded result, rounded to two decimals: 0.78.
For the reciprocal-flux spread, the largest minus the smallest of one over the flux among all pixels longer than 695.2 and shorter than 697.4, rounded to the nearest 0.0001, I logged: 0.0101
